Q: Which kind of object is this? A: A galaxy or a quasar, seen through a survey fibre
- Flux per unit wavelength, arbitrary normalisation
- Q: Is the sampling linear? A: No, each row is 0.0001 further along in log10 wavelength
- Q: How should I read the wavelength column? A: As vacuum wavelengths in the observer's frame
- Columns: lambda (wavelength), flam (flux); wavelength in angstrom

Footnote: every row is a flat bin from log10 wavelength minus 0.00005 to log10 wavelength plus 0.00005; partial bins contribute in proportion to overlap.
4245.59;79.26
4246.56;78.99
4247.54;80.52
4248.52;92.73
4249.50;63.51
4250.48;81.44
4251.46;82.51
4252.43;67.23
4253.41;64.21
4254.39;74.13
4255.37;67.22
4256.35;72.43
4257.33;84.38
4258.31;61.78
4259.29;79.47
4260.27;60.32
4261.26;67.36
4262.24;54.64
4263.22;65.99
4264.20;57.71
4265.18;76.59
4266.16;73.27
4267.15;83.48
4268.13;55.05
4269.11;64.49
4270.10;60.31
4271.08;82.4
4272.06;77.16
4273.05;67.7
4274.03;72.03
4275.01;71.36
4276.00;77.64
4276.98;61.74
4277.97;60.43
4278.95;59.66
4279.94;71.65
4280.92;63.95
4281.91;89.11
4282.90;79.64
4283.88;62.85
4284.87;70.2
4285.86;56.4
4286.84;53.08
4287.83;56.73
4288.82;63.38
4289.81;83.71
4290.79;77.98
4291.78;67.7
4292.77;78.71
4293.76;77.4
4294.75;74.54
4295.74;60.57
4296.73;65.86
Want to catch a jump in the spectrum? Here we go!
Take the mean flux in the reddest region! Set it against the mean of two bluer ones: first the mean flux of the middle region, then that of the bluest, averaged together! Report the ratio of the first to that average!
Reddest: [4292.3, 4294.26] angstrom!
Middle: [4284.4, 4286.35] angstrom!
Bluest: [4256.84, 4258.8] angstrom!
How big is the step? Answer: 1.14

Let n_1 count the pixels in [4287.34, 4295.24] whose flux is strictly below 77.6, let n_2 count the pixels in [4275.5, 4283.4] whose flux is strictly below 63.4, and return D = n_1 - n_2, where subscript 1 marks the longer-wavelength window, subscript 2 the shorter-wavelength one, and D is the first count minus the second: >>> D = 2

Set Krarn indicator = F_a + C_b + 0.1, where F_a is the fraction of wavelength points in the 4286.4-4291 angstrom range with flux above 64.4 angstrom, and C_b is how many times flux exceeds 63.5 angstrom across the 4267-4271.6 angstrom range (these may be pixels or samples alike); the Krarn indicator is 3.5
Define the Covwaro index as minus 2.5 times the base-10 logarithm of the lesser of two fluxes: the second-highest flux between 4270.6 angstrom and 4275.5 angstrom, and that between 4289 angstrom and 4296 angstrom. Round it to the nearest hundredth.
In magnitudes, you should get -4.72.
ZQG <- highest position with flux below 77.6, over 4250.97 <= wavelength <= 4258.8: 4258.31 angstrom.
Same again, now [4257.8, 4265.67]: 4265.18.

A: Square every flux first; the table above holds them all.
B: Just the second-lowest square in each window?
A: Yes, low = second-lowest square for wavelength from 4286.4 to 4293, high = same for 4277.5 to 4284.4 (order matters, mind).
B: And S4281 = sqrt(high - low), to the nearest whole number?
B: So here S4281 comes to 21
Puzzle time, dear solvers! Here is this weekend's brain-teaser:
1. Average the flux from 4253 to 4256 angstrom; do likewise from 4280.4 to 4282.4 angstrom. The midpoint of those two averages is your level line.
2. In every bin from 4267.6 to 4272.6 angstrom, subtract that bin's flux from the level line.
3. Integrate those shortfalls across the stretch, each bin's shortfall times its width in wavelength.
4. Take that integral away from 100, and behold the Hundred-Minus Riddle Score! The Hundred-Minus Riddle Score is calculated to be 77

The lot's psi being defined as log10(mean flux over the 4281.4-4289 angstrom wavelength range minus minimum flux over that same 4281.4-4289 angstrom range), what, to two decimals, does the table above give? 1.13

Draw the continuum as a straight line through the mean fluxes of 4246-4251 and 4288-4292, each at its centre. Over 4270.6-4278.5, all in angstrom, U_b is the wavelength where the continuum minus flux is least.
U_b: 4271.08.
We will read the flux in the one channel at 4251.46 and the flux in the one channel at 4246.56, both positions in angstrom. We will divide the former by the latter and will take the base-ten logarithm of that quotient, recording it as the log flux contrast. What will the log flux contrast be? 0.019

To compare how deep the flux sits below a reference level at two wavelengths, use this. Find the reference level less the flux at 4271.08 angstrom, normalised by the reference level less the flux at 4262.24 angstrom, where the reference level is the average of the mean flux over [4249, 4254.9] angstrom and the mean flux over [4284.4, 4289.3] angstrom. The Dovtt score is -1.4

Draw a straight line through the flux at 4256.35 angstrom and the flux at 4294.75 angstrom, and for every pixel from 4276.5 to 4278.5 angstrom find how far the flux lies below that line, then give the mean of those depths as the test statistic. 13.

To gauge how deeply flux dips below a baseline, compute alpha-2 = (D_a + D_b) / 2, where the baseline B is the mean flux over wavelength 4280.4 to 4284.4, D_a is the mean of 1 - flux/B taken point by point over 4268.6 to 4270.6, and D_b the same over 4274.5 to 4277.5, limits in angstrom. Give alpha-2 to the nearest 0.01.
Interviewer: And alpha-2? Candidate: 0.10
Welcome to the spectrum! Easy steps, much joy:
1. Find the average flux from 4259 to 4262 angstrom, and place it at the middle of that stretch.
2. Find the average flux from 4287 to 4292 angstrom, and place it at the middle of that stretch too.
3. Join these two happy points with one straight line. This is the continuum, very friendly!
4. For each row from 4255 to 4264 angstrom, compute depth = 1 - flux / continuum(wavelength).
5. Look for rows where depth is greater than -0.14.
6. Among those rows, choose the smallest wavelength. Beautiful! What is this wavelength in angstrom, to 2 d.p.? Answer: 4255.37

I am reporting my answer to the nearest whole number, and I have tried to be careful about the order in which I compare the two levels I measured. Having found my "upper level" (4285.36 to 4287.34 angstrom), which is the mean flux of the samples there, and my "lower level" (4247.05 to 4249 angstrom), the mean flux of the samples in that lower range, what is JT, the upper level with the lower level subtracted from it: -32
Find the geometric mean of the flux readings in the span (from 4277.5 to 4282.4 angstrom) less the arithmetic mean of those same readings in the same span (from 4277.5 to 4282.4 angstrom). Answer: -0.8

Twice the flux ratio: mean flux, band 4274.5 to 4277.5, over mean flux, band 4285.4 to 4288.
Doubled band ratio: 2.54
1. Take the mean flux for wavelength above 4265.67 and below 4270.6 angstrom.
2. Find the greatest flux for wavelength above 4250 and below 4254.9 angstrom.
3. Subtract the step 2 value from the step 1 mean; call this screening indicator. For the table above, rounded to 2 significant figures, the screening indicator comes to -15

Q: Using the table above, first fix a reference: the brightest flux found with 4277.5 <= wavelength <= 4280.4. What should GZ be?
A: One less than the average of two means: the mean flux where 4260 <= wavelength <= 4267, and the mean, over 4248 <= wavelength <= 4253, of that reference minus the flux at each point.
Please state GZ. 29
